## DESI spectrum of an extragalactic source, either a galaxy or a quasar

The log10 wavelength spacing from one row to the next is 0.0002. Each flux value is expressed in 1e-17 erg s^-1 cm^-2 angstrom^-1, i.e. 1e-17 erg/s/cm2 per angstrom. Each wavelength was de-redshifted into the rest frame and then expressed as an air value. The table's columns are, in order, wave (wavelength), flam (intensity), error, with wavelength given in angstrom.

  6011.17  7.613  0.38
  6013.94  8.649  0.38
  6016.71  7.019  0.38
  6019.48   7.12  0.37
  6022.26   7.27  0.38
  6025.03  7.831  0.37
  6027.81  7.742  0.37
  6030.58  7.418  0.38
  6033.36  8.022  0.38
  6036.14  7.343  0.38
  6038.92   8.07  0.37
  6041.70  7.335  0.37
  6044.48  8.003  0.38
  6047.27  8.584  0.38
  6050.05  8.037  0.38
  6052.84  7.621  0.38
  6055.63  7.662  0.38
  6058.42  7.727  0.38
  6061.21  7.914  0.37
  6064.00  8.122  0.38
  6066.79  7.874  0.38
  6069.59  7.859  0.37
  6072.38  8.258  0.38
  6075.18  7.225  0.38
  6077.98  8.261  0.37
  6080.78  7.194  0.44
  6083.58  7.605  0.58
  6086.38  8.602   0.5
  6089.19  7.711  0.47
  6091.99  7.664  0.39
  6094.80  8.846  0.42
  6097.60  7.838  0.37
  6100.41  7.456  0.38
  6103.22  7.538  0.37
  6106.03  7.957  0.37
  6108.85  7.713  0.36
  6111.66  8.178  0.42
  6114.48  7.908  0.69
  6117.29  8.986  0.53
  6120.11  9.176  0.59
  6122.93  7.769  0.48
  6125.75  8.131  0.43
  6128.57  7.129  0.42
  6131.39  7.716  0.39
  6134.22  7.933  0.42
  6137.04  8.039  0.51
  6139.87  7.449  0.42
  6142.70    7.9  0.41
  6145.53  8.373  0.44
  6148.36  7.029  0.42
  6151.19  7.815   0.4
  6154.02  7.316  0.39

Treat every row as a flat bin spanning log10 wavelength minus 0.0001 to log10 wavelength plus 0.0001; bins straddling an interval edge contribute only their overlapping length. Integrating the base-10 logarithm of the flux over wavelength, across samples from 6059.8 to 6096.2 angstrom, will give 33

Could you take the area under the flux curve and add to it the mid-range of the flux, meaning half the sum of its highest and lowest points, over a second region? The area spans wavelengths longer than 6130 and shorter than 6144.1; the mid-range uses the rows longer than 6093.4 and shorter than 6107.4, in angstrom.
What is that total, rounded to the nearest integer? 118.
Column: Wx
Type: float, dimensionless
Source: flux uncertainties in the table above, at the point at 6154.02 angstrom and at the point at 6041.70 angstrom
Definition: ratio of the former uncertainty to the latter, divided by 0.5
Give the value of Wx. 2.1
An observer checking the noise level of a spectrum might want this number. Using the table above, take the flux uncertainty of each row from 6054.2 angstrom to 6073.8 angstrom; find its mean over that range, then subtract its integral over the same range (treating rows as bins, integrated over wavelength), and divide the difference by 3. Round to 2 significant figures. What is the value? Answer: -2.3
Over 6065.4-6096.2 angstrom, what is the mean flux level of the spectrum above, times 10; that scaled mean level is 79.2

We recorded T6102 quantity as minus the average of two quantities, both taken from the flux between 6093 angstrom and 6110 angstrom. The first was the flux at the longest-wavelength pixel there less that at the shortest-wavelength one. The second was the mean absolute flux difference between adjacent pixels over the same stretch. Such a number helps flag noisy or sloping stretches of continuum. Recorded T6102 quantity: 0.4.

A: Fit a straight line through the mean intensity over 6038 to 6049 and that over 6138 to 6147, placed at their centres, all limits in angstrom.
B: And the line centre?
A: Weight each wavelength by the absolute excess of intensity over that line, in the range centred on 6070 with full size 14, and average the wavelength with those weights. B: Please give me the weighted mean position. 6072.4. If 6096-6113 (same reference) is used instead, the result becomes 6104.1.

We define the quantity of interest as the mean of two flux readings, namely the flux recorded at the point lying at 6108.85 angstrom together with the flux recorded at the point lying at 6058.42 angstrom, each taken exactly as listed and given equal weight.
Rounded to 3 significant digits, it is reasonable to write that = 7.72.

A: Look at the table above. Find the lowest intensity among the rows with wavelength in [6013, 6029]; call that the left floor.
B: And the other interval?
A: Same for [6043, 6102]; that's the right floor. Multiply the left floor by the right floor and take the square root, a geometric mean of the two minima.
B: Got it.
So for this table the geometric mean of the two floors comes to 7.11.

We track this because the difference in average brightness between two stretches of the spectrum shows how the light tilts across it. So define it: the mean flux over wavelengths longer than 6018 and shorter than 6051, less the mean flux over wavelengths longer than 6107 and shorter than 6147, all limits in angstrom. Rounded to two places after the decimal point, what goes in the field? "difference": -0.30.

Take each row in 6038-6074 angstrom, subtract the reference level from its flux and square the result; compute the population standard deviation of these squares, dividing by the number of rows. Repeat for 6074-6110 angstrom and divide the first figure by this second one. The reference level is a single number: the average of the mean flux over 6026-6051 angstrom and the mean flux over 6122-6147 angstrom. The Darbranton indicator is 0.52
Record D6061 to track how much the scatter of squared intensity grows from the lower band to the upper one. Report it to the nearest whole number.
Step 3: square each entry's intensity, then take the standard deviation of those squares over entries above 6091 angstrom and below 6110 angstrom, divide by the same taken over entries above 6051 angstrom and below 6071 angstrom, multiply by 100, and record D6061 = 283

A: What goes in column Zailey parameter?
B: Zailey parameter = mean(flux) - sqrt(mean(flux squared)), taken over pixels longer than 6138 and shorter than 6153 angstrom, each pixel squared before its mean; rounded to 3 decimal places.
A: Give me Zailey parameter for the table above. -0.013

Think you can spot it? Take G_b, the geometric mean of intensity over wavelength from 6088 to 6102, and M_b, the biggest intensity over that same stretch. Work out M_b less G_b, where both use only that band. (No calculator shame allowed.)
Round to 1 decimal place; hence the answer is 1.0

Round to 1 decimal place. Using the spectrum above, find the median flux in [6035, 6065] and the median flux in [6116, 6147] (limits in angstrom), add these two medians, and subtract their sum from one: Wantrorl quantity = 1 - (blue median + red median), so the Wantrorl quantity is -14.8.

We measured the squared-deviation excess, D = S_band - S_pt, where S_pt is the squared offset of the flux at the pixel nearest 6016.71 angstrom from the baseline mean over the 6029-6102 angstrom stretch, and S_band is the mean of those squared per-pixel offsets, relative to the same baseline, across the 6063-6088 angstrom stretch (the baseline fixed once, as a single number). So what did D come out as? -0.49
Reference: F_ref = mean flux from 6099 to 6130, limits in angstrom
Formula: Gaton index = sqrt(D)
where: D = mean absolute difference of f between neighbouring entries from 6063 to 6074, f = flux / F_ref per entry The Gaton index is 0.17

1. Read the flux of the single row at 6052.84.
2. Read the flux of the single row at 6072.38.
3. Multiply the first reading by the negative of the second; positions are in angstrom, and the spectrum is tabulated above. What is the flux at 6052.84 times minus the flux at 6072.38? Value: -62.9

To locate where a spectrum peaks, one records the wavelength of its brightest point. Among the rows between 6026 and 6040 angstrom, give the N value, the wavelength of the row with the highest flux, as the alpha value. 6038.92 angstrom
